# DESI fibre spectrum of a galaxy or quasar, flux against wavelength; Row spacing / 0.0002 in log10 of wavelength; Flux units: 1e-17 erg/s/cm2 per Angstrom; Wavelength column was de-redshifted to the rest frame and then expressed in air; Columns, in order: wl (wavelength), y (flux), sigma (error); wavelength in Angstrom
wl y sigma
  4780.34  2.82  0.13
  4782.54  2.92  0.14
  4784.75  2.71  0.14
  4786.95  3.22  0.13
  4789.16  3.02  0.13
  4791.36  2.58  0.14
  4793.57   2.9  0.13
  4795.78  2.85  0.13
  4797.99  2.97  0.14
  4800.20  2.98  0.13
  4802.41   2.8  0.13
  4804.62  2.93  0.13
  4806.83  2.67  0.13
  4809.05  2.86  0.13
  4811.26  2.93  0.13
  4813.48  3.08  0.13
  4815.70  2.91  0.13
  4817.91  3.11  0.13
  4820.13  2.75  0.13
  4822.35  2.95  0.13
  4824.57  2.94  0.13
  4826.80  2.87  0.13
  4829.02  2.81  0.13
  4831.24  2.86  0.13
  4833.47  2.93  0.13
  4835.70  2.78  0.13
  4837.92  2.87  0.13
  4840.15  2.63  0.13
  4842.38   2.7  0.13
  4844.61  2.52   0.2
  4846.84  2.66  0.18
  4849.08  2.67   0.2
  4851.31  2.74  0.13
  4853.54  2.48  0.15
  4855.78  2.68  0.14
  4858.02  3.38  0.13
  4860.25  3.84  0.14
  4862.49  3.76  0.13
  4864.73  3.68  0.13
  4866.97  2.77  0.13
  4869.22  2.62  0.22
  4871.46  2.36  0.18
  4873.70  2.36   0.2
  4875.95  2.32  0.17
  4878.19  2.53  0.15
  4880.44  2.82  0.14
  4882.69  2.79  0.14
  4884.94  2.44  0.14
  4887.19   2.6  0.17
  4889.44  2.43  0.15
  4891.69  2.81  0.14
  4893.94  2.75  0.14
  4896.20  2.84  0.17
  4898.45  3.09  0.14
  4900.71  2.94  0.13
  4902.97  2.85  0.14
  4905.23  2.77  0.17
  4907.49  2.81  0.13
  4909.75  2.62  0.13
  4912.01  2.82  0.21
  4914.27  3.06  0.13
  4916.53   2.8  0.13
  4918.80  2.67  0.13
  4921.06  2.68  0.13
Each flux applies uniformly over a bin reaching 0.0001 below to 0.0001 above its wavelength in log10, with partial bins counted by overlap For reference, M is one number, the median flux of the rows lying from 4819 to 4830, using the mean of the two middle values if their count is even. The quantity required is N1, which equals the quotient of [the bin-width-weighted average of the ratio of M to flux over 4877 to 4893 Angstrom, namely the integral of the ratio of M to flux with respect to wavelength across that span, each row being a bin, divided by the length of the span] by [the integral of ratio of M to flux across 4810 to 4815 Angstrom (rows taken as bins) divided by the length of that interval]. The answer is 1.14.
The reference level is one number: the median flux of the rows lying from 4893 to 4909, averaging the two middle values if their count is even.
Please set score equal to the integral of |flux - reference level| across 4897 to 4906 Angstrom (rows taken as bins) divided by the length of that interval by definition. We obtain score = 0.11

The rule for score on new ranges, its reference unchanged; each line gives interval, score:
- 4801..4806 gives 0.08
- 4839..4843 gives 0.18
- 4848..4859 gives 0.26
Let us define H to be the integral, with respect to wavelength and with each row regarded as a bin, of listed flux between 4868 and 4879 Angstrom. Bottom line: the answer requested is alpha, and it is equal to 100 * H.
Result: 2682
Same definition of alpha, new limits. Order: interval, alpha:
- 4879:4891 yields 3144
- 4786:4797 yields 3200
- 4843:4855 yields 3143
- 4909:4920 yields 3081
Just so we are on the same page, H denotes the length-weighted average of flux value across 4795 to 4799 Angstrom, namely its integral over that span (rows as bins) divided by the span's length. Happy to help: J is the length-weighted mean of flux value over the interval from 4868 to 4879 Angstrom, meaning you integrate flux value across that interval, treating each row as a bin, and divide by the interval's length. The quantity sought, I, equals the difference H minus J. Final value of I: 0.47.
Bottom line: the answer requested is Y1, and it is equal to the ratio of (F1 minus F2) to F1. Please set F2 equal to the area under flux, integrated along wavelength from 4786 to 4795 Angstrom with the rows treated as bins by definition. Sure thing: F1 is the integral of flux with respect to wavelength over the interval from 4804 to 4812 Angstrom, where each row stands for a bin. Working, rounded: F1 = 22.7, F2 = 26.3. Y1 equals -0.16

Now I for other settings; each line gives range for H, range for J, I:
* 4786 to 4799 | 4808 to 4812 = 0.02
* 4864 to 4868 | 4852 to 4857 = 0.58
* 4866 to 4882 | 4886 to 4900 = -0.21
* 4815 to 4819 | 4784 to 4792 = 0.12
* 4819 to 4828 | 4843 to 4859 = 0.15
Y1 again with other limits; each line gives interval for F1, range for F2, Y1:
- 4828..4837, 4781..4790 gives -0.04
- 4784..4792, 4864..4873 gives -0.08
